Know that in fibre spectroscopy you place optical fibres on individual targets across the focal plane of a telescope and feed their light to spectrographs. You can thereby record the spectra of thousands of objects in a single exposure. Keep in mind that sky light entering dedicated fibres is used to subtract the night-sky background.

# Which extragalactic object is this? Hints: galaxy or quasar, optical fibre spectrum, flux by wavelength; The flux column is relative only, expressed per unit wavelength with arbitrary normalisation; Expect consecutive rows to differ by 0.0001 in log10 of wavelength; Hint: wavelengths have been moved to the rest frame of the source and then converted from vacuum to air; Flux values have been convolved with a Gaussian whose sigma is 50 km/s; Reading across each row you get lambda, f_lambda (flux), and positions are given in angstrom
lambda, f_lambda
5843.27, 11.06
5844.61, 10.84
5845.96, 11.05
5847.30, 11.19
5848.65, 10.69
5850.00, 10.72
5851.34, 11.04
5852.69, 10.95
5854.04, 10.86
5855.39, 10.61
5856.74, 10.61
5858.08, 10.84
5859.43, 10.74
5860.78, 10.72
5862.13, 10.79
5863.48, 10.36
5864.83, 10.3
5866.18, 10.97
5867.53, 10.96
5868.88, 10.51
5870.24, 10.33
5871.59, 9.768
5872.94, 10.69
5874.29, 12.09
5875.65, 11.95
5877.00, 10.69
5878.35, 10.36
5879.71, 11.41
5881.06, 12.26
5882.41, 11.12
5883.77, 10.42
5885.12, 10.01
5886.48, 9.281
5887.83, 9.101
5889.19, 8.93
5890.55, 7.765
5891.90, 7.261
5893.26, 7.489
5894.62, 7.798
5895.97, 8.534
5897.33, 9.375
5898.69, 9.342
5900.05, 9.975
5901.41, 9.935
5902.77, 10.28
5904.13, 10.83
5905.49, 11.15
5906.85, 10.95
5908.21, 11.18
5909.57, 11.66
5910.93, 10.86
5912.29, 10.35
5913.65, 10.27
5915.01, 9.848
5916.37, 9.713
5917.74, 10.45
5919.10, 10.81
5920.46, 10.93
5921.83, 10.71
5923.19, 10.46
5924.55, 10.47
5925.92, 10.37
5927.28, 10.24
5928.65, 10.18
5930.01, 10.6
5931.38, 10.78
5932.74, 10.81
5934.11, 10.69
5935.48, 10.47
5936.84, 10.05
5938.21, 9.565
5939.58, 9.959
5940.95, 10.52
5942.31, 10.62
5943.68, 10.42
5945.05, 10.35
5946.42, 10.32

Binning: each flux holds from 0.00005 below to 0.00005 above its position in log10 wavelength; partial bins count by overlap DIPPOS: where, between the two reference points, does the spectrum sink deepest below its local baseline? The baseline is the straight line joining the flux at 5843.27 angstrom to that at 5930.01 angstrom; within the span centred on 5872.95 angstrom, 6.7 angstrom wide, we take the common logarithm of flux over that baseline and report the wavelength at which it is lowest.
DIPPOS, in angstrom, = 5871.59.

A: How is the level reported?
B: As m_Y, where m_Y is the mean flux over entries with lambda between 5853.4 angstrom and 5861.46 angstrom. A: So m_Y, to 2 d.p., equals 10.73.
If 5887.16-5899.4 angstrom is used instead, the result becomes 8.40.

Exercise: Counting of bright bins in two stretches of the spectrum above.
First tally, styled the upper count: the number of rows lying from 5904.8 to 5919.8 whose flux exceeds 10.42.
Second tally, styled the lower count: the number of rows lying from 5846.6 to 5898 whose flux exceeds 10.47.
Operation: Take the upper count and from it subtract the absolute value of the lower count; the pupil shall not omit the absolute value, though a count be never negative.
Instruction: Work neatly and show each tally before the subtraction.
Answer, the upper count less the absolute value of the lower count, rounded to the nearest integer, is -15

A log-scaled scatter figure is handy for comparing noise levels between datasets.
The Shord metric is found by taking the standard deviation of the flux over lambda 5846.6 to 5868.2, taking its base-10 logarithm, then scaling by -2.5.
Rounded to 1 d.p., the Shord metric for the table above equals 1.6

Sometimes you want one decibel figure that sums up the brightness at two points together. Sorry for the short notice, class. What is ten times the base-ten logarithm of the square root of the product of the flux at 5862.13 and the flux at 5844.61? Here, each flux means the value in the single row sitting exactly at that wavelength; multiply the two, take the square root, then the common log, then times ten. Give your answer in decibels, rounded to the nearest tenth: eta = 10.3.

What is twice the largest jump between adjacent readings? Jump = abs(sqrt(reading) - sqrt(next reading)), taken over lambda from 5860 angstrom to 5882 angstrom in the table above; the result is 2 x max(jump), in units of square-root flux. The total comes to 0.42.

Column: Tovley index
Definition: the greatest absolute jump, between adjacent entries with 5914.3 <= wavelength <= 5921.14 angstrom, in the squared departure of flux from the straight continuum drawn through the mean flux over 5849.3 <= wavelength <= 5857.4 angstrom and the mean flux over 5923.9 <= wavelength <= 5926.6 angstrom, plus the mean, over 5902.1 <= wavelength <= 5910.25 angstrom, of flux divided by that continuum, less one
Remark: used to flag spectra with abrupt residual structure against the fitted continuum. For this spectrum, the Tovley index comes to 0.6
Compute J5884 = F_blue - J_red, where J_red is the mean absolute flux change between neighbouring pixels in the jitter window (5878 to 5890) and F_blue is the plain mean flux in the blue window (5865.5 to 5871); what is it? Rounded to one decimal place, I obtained 10.0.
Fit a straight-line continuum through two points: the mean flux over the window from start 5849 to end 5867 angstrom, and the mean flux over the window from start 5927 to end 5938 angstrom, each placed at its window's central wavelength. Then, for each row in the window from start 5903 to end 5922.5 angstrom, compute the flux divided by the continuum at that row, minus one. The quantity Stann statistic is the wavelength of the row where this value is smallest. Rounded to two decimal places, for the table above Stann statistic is 5916.37 angstrom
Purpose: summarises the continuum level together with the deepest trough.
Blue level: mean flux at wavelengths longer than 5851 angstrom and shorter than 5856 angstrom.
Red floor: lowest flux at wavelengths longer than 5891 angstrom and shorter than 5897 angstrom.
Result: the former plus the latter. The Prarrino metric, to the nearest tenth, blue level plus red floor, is 18.1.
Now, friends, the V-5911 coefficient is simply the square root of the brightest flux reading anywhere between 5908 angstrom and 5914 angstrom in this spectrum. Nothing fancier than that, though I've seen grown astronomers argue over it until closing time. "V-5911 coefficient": 3.41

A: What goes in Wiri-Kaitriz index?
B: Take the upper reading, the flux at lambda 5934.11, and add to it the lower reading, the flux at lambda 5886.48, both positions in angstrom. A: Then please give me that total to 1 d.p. 20.0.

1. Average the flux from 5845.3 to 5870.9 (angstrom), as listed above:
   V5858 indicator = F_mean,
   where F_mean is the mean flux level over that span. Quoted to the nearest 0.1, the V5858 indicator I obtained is 10.7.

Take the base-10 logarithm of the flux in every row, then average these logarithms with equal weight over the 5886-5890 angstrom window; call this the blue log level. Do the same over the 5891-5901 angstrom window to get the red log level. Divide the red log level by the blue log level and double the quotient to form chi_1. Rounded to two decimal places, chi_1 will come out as 1.94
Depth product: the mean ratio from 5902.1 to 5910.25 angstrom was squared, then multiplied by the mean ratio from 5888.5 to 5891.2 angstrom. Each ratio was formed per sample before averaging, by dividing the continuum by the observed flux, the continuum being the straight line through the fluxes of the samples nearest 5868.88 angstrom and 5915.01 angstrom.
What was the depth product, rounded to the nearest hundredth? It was 1.01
